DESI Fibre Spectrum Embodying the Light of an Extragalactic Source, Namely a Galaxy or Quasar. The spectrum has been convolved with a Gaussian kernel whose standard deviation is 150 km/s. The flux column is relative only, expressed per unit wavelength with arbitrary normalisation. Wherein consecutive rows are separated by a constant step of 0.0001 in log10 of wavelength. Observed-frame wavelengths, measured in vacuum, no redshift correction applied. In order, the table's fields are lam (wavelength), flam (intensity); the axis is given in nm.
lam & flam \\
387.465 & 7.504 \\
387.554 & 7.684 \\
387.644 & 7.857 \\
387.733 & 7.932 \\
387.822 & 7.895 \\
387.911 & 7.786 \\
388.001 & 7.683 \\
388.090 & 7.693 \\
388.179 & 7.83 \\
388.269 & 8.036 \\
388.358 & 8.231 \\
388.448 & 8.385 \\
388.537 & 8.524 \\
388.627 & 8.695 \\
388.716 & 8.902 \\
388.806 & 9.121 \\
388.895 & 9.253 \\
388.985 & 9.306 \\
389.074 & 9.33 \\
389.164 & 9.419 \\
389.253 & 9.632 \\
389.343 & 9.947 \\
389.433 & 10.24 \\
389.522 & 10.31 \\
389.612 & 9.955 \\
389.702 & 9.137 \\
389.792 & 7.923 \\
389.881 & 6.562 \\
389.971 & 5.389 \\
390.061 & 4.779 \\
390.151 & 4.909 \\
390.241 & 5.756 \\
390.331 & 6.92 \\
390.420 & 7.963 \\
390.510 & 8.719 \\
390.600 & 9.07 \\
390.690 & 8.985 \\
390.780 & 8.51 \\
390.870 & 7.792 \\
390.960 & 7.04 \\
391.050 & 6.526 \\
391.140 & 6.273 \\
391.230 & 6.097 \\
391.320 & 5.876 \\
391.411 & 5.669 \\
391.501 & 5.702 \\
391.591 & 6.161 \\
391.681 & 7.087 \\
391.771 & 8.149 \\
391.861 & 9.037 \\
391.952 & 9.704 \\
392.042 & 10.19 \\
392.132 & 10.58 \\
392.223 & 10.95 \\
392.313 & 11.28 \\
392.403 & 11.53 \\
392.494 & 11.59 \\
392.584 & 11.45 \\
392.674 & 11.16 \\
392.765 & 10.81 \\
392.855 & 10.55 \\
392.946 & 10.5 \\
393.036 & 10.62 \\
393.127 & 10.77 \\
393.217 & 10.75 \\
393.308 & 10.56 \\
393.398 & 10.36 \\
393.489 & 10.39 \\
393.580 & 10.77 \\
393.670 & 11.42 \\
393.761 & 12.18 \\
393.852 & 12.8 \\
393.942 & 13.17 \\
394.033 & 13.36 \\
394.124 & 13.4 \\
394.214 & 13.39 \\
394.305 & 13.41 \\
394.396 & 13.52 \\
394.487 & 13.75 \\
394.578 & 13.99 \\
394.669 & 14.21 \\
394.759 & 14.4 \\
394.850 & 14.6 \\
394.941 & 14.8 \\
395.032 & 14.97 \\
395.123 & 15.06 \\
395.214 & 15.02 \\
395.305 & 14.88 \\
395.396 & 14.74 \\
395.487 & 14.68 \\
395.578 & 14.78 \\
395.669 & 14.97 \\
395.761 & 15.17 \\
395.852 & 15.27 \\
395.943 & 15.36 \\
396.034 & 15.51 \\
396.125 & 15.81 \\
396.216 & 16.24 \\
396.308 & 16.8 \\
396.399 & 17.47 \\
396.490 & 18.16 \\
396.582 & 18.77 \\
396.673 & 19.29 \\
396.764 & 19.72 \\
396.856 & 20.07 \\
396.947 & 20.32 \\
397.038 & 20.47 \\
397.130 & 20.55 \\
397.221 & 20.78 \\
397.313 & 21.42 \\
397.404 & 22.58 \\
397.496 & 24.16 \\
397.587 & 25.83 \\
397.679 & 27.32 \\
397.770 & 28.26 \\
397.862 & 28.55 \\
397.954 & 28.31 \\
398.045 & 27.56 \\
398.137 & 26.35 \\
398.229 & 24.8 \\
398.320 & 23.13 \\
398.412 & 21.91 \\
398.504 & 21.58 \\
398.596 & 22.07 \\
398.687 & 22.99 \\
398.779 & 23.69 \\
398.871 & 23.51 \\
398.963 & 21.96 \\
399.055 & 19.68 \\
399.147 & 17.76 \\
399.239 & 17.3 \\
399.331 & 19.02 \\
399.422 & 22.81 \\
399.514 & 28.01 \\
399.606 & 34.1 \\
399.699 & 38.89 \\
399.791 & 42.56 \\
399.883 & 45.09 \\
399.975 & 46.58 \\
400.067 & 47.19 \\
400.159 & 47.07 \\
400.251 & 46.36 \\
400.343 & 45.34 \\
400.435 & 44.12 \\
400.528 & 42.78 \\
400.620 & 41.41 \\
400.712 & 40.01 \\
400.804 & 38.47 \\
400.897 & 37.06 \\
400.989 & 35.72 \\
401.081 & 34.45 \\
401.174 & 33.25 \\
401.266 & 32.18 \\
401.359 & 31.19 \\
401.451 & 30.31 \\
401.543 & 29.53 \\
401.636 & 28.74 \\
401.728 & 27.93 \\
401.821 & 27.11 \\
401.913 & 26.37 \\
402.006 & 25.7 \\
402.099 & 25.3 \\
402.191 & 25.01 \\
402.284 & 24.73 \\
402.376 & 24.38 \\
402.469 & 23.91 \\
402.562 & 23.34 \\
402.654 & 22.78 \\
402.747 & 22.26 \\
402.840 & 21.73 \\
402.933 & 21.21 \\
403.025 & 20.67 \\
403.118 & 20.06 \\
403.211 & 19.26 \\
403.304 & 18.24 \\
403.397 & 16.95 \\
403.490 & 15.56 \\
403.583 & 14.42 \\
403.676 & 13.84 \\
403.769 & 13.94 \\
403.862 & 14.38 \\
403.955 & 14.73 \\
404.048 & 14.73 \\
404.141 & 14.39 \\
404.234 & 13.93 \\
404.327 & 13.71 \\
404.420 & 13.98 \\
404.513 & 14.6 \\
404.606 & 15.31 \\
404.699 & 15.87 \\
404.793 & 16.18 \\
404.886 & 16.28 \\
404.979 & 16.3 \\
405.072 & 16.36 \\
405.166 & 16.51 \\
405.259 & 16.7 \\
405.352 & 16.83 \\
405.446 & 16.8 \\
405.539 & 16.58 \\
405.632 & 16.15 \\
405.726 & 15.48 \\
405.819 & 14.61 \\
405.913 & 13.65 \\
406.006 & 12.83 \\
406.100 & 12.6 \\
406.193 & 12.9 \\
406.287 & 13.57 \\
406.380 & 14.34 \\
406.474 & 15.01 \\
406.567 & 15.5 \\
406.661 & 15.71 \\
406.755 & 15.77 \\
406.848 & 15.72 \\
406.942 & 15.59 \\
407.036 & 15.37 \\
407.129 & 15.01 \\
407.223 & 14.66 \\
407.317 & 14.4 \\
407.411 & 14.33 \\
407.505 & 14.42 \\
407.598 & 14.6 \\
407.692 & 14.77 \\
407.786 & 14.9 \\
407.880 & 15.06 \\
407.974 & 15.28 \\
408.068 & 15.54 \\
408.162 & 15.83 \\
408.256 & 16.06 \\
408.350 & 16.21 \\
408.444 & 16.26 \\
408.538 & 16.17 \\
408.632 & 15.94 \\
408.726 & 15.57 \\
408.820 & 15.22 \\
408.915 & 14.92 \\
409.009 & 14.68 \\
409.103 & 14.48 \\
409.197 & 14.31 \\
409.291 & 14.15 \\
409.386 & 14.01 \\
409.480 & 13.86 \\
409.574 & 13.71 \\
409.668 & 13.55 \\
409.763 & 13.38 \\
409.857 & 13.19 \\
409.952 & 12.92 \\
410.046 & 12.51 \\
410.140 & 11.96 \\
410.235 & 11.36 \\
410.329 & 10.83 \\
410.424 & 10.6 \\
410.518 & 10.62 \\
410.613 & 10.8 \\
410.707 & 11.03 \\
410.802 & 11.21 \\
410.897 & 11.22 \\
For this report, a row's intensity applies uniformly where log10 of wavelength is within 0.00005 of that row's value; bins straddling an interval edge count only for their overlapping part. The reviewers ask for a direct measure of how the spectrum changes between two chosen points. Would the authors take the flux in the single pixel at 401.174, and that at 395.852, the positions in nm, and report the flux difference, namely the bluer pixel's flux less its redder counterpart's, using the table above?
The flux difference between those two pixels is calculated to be -18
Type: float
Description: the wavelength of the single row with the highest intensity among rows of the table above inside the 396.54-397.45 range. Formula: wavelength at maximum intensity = 397.404 nm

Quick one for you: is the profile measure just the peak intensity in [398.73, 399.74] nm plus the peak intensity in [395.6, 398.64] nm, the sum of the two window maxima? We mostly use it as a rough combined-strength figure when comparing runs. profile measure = 67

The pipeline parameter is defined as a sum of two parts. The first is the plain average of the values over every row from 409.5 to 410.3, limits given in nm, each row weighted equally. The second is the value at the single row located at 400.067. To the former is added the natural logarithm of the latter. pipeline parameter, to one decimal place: 16.7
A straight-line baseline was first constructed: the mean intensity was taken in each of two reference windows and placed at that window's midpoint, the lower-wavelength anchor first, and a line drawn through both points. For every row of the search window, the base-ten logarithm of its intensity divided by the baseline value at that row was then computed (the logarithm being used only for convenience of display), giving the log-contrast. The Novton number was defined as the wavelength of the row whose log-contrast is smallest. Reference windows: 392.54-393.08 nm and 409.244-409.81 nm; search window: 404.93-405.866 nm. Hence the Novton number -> 405.819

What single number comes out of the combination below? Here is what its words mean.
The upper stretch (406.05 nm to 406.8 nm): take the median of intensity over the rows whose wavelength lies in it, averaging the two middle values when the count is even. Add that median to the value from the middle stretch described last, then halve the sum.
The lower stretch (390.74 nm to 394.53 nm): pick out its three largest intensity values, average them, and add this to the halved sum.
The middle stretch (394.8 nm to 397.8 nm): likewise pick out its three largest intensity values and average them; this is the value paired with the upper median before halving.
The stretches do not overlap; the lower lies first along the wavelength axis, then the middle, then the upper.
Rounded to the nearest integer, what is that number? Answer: 34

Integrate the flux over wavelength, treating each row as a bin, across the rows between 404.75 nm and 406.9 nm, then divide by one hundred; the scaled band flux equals 0.33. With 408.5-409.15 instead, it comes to 0.10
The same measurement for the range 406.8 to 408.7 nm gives 0.29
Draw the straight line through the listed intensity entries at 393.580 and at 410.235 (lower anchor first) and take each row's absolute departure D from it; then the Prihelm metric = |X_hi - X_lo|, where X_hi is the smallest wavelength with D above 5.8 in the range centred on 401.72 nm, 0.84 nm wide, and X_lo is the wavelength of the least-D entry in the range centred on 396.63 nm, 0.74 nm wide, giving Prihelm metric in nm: 5.05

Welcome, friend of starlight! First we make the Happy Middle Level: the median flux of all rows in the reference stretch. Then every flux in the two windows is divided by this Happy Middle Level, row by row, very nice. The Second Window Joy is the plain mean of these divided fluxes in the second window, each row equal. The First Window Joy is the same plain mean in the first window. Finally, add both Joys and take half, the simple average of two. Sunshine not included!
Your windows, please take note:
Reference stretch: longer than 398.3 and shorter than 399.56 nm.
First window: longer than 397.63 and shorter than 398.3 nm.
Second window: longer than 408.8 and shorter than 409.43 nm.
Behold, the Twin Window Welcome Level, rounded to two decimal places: 0.95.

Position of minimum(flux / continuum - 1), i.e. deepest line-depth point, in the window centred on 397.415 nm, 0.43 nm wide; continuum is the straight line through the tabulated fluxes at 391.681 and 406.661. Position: 397.221 nm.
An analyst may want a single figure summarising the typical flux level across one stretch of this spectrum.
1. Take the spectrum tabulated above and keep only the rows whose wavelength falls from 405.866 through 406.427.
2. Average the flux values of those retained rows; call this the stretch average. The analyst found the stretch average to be 13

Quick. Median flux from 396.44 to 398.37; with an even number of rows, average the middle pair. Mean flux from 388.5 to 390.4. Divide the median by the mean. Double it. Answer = 5.5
